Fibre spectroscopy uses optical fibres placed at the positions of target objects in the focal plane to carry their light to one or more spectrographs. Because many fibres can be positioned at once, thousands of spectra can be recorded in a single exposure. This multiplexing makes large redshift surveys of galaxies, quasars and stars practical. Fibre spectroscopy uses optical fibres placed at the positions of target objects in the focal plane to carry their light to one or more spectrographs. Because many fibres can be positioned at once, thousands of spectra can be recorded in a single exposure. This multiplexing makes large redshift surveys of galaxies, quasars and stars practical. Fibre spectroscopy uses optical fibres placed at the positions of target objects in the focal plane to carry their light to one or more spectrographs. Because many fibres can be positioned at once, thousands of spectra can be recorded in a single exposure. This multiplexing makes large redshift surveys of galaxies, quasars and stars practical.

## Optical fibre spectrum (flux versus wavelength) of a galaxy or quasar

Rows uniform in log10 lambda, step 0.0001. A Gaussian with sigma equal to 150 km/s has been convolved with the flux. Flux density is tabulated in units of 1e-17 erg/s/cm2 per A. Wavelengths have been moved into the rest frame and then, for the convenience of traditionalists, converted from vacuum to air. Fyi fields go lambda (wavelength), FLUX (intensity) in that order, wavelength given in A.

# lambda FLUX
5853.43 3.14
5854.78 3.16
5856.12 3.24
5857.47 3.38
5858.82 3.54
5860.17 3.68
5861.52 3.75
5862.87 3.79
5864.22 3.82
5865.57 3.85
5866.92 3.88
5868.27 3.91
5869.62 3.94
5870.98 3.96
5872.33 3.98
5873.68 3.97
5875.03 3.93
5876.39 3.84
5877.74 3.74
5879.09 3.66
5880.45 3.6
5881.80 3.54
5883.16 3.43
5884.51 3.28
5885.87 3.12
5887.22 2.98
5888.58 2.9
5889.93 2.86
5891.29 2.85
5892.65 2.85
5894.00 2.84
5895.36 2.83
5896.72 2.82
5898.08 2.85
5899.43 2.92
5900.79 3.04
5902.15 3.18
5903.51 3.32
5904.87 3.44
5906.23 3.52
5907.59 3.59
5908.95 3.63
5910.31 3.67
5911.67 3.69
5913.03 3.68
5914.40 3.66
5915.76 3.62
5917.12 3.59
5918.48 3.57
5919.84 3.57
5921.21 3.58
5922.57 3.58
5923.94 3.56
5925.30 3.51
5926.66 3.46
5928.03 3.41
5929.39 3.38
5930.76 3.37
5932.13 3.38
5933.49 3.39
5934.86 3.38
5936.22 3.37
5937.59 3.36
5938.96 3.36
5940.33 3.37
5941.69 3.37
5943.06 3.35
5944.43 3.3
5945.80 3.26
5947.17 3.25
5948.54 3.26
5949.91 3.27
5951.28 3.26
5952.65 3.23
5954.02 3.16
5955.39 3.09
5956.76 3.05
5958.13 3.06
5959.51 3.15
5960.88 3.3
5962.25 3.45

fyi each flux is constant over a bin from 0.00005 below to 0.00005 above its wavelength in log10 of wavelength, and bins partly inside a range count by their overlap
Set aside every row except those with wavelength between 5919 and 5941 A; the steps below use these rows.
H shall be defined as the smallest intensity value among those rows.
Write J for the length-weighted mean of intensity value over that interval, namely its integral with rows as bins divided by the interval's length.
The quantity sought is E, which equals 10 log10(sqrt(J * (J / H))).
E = 2.73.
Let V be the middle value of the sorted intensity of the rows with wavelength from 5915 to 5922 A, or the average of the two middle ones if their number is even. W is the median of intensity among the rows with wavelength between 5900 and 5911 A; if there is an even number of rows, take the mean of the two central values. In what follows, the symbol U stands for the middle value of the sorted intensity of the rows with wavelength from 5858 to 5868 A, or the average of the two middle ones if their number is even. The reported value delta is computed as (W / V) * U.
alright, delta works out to 3.7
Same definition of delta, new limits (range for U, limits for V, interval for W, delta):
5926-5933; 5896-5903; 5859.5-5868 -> 4.4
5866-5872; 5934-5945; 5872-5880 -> 4.5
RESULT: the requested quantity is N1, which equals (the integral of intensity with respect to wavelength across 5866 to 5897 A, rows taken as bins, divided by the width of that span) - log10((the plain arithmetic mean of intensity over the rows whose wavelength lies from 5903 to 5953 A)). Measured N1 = 2.89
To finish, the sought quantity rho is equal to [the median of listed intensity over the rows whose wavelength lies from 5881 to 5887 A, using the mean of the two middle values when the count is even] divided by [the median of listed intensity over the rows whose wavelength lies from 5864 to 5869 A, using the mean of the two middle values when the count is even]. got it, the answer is 0.87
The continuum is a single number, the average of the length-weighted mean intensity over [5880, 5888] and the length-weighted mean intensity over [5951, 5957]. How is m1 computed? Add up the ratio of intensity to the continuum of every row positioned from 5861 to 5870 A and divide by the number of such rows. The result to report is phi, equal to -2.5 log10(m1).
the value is -0.19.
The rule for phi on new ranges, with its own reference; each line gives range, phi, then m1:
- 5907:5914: -0.13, 1.13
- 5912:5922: -0.12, 1.12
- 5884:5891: 0.07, 0.94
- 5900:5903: 0.04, 0.96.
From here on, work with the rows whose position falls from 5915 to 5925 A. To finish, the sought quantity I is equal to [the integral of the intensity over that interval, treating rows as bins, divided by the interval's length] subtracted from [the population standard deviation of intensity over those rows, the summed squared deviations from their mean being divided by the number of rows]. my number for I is -3.56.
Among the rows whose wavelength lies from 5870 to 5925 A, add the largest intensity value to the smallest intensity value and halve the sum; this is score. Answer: 3.40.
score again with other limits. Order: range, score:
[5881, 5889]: 3.22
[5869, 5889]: 3.44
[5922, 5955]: 3.37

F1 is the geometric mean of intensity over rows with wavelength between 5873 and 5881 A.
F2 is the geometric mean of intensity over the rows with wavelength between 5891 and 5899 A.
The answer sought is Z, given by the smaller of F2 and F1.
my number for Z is 2.84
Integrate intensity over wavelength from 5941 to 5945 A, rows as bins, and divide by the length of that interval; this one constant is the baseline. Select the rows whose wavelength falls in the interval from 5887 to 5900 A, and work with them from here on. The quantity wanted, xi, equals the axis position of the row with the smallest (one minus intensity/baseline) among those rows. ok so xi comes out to 5887.22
